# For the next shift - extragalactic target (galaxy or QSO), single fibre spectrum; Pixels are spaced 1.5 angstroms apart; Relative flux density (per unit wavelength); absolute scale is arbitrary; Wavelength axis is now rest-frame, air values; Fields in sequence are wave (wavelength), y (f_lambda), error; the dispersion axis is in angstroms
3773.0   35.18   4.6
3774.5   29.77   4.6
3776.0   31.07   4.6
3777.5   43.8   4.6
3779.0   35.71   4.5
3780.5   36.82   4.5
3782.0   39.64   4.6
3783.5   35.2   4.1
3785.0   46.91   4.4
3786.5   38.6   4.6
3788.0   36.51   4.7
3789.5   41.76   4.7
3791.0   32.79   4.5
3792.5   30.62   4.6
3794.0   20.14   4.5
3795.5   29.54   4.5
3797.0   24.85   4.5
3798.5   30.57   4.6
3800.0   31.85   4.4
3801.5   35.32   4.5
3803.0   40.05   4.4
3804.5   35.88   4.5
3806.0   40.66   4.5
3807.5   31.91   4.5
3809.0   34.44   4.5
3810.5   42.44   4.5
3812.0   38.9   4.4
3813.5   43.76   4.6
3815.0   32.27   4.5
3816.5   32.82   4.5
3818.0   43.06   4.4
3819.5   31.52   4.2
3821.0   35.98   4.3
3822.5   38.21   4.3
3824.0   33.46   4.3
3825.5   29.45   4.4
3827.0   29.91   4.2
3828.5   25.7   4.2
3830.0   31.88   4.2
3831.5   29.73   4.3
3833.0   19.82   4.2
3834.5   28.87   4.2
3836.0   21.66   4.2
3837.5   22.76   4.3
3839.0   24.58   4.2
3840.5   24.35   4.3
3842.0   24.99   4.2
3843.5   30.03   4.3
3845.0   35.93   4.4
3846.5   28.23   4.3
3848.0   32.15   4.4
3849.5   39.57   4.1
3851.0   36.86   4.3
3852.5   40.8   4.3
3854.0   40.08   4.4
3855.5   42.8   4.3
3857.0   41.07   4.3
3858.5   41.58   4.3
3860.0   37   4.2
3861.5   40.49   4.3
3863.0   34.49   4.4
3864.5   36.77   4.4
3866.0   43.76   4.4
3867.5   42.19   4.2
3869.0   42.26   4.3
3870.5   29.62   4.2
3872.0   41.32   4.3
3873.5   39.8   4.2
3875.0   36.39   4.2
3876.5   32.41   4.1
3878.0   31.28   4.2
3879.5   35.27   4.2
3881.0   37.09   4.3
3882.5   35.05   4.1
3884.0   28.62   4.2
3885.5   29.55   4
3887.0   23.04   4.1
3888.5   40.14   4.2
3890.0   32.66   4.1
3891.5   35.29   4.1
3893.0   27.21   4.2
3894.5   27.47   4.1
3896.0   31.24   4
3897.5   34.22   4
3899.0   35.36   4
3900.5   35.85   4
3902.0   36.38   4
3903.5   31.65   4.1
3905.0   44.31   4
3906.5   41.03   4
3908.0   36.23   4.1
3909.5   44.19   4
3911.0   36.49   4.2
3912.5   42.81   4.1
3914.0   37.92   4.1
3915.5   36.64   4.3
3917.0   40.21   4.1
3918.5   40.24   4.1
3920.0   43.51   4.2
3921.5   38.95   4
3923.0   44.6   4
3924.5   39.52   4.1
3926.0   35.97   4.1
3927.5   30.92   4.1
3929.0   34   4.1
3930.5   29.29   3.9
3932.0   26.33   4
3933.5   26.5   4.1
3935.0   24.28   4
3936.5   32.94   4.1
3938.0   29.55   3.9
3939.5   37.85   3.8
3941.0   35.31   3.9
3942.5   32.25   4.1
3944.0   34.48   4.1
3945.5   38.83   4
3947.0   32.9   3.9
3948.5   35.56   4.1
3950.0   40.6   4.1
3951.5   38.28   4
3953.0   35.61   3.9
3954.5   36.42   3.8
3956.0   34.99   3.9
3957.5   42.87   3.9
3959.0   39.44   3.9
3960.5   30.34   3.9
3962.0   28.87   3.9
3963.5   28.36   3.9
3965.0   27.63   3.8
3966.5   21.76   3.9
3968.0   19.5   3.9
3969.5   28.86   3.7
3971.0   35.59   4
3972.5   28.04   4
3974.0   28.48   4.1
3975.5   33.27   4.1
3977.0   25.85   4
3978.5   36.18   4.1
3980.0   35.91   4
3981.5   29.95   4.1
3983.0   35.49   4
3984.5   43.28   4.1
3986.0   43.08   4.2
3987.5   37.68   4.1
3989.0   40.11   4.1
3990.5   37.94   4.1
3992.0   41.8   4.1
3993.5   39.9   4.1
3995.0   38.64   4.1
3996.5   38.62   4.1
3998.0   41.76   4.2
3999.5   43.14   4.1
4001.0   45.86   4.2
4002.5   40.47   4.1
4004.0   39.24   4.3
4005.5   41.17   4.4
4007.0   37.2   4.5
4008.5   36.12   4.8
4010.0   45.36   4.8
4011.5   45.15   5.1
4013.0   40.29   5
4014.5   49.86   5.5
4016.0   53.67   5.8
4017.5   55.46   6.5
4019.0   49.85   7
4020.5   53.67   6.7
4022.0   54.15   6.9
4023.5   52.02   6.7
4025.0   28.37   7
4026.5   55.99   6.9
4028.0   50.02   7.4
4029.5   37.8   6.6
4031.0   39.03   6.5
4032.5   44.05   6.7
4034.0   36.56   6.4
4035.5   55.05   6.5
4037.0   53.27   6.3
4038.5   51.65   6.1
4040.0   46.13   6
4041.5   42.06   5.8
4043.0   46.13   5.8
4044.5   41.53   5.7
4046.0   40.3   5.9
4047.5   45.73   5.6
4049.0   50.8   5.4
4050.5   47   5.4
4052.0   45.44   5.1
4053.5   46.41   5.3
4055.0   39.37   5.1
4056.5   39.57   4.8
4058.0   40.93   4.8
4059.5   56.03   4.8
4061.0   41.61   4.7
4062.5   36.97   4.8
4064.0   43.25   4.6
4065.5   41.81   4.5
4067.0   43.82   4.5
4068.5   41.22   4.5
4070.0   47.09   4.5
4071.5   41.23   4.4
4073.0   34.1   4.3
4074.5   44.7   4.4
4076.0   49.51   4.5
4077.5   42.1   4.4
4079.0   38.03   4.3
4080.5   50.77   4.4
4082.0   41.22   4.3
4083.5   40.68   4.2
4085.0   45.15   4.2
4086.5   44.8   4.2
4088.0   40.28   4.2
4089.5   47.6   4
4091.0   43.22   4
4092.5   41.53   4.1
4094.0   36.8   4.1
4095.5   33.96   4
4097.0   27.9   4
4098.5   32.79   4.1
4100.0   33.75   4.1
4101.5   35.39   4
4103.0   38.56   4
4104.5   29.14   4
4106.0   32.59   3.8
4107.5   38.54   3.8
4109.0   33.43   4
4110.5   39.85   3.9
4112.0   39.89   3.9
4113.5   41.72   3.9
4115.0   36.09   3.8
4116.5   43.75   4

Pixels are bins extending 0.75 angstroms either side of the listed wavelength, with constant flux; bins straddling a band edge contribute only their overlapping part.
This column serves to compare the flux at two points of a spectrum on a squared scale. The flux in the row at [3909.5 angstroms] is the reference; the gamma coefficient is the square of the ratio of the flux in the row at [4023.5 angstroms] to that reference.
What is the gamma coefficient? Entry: 1.4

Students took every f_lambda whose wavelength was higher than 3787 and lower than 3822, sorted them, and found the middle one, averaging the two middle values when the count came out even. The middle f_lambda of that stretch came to 34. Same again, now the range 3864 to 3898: 35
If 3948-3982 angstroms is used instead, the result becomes 33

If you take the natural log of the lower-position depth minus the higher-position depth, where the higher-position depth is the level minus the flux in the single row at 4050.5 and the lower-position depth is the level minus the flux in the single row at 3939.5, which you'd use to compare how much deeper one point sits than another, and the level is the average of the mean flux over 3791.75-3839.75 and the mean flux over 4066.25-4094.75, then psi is 2.2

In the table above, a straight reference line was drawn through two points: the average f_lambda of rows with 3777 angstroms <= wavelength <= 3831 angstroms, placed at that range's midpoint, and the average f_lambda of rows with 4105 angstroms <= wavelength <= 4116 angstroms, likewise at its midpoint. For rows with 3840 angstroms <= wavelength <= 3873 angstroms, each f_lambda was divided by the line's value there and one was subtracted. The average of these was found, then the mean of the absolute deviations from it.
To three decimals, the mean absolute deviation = 0.136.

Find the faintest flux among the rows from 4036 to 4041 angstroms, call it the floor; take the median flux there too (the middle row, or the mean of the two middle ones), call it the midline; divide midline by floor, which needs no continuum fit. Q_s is 1.12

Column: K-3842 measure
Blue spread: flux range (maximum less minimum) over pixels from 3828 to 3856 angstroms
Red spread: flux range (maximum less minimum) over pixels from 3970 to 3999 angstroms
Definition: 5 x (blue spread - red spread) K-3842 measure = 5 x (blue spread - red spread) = 28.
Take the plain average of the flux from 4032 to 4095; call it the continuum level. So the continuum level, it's 44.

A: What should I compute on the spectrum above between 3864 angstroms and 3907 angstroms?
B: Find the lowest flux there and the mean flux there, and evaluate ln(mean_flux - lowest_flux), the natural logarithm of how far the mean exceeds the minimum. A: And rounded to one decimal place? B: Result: 2.5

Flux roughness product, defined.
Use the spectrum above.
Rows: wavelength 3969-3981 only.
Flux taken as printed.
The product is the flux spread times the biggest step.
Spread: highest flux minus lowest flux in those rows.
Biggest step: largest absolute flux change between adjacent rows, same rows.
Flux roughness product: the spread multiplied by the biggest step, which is 107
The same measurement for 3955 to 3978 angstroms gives 219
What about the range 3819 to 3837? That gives 182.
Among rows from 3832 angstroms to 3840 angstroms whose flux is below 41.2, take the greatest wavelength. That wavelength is 3839.0 angstroms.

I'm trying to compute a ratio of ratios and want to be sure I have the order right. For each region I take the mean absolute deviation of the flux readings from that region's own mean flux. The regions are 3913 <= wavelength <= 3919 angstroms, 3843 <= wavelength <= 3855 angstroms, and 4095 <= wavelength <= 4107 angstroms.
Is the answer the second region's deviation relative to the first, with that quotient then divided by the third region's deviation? 1.1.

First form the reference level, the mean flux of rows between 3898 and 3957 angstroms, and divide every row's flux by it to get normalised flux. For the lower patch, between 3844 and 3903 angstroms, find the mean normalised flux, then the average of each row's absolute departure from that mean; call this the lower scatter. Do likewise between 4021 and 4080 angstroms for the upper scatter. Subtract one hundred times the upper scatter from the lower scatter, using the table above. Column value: -14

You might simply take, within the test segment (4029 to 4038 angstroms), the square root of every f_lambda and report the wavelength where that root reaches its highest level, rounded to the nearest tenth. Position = 4035.5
